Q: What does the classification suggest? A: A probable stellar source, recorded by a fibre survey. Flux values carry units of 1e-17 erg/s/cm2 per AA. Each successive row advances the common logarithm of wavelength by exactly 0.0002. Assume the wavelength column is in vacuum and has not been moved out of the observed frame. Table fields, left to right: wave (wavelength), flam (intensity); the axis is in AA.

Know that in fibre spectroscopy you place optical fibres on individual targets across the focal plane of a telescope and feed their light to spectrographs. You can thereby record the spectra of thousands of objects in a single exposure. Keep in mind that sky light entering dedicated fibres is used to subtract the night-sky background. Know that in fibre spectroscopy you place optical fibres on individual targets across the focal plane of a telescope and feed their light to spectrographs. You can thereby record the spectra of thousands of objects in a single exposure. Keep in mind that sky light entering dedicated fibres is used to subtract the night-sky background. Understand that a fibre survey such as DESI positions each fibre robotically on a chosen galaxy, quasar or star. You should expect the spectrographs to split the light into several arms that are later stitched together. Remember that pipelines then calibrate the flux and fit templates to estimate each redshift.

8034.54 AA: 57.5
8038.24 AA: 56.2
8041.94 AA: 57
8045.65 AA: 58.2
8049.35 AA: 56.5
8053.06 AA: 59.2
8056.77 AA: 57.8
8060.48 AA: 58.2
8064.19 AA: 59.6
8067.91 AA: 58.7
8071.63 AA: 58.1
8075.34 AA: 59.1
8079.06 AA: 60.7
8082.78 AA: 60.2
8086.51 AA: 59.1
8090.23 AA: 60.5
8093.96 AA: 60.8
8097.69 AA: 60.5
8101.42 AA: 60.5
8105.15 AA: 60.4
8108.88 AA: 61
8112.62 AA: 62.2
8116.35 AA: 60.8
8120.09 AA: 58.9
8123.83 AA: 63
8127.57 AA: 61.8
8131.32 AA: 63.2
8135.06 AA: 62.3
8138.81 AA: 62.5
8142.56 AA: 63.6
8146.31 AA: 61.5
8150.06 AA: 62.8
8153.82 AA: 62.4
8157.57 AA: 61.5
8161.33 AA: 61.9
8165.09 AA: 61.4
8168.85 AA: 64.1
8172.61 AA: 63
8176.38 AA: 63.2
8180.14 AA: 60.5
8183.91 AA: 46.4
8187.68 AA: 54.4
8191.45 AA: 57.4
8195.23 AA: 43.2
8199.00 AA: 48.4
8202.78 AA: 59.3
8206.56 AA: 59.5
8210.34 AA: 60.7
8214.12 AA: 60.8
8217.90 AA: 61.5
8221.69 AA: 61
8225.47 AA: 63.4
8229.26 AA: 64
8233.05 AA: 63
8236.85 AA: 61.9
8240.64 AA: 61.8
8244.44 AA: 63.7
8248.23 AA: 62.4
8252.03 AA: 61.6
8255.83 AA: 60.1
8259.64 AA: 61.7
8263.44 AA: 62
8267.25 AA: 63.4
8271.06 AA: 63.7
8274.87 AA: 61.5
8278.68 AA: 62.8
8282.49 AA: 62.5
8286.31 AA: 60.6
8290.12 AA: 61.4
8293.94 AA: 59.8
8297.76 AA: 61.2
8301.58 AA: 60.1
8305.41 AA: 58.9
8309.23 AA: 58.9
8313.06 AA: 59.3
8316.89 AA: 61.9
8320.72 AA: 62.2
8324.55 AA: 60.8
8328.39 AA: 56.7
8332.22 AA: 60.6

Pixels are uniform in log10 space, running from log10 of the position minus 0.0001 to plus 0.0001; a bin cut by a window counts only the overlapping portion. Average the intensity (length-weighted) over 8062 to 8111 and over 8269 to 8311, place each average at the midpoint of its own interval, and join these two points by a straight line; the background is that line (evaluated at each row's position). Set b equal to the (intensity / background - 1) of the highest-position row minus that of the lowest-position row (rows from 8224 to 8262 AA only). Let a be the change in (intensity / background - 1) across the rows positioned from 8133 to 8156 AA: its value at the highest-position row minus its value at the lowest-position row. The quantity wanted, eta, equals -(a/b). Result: 0.0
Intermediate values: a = 0.00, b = -0.031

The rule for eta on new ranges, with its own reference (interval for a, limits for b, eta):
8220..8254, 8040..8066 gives -0.2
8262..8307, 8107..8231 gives 1.4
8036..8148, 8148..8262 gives 2.8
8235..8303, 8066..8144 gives 0.5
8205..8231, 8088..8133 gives -1.8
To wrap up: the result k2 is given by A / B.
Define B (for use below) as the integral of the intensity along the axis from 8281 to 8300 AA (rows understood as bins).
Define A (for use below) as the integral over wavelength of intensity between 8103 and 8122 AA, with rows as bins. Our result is 0.99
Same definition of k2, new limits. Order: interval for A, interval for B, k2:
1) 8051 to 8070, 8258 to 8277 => 0.94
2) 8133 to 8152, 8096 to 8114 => 1.08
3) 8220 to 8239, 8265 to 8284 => 1.00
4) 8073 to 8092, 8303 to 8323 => 0.94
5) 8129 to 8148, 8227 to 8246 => 1.00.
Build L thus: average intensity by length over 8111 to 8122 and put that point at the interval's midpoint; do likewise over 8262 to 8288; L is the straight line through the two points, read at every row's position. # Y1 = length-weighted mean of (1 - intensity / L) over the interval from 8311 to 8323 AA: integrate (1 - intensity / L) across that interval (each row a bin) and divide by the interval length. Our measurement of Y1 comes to 0.03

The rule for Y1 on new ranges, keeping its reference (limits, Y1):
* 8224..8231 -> -0.03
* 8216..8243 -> -0.01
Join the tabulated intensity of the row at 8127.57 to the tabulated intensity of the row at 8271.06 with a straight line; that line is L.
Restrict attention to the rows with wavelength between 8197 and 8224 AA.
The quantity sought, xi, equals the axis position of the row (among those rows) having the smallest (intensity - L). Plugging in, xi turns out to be 8199.00 AA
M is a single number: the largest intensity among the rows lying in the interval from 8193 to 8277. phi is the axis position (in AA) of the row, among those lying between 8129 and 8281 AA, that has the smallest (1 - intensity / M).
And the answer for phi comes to 8168.85 AA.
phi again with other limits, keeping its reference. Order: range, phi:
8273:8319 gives 8278.68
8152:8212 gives 8168.85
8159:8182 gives 8168.85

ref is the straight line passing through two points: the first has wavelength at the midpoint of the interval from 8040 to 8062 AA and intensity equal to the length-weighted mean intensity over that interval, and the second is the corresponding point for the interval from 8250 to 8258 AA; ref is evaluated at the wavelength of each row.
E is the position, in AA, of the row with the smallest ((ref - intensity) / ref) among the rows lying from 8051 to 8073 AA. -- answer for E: 8064.19 AA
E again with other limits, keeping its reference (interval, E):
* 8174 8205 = 8176.38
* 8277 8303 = 8278.68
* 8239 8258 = 8244.44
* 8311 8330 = 8320.72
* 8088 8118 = 8112.62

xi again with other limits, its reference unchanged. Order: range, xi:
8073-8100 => 8086.51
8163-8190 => 8183.91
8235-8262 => 8255.83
